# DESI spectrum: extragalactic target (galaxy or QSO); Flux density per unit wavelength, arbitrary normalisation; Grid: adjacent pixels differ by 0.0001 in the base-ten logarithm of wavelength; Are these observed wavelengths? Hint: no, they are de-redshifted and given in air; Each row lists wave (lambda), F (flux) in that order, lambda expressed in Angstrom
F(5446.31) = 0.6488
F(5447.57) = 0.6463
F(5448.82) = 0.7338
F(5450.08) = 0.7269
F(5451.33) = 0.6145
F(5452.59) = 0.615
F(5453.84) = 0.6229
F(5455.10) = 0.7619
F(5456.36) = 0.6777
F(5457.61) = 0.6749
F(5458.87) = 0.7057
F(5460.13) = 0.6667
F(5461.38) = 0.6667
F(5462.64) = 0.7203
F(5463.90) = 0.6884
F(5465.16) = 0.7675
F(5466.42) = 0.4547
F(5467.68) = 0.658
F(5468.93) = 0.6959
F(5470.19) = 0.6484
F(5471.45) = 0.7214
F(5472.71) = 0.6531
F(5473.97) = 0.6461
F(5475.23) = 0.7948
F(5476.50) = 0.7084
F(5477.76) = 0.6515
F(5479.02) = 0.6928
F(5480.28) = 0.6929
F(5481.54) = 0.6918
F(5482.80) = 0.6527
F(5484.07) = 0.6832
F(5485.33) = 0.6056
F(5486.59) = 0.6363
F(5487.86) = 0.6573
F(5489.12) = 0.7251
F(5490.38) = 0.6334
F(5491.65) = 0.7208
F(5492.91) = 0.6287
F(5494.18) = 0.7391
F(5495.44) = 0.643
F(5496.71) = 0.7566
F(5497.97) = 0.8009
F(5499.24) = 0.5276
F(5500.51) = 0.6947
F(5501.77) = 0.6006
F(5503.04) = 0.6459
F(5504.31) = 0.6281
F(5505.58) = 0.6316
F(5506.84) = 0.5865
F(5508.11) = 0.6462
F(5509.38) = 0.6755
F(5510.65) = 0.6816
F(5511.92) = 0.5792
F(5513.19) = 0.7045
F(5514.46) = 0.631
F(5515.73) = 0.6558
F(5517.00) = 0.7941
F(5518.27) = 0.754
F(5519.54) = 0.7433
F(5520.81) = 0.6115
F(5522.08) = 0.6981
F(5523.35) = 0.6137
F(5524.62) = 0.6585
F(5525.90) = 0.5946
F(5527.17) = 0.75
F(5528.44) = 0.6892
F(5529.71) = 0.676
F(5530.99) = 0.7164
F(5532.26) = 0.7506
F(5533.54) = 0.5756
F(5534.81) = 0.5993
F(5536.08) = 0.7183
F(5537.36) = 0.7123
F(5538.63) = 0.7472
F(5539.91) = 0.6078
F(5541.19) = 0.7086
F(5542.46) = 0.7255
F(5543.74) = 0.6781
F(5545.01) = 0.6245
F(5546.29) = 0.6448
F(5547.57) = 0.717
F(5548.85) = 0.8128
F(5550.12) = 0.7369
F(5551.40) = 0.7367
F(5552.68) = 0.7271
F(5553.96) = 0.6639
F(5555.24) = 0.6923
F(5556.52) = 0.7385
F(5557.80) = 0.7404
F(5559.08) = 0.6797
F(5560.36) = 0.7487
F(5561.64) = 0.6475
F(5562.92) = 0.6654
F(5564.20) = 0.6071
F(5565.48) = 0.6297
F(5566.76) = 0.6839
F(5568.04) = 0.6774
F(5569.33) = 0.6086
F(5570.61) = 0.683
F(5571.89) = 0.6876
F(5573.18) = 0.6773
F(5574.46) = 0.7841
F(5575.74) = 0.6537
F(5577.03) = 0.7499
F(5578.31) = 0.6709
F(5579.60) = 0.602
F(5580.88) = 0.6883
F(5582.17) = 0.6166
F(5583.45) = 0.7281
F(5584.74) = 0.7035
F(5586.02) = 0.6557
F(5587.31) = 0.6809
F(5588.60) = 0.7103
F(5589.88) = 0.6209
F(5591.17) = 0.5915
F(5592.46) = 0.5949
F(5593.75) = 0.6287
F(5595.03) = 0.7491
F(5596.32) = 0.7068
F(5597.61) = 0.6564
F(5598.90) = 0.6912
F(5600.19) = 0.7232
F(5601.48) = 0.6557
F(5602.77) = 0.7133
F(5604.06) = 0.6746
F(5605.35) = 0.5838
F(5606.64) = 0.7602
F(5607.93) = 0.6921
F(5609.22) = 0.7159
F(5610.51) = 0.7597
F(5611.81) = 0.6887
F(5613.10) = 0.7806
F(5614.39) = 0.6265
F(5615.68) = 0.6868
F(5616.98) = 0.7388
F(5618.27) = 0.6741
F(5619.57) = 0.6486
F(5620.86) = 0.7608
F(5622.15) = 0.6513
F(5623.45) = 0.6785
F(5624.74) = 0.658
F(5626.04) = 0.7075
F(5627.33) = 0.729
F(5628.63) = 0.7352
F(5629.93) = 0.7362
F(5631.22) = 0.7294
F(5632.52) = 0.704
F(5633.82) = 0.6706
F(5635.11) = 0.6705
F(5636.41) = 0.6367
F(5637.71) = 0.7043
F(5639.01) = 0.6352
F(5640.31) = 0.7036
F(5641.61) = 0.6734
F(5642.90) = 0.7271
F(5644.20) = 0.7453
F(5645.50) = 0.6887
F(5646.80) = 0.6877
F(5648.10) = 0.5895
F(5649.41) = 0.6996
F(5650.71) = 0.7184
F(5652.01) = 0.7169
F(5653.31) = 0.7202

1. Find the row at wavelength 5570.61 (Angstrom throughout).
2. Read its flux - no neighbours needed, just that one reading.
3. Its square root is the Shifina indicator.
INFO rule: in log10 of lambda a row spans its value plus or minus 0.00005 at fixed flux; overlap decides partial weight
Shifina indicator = 0.826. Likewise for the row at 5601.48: 0.810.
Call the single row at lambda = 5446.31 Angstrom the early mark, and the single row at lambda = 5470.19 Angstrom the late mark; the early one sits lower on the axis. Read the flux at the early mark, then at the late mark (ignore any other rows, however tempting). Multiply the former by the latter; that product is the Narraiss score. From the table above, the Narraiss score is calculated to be 0.42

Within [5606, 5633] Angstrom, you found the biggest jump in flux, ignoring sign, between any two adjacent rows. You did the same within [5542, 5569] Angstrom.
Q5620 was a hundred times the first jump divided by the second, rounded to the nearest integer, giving 152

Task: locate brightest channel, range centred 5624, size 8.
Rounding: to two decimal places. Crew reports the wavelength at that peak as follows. 5620.86 Angstrom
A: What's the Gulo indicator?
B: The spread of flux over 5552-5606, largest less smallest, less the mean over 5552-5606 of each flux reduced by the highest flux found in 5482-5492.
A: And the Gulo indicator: 0.249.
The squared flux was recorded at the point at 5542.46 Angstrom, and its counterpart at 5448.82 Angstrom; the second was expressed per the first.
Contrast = 1.0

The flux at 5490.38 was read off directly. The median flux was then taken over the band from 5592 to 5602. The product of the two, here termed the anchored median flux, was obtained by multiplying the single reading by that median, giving 0.43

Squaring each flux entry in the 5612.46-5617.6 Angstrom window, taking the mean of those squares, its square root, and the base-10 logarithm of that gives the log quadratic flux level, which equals -0.148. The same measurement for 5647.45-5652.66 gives -0.165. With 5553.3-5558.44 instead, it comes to -0.149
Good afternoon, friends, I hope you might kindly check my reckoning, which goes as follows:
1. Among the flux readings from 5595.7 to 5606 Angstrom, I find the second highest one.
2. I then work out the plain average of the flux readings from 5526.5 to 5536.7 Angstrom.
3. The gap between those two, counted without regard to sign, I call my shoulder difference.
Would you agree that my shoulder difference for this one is 0.029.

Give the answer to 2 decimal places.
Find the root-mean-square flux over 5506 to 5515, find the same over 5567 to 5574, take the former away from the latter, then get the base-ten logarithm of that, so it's -1.65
